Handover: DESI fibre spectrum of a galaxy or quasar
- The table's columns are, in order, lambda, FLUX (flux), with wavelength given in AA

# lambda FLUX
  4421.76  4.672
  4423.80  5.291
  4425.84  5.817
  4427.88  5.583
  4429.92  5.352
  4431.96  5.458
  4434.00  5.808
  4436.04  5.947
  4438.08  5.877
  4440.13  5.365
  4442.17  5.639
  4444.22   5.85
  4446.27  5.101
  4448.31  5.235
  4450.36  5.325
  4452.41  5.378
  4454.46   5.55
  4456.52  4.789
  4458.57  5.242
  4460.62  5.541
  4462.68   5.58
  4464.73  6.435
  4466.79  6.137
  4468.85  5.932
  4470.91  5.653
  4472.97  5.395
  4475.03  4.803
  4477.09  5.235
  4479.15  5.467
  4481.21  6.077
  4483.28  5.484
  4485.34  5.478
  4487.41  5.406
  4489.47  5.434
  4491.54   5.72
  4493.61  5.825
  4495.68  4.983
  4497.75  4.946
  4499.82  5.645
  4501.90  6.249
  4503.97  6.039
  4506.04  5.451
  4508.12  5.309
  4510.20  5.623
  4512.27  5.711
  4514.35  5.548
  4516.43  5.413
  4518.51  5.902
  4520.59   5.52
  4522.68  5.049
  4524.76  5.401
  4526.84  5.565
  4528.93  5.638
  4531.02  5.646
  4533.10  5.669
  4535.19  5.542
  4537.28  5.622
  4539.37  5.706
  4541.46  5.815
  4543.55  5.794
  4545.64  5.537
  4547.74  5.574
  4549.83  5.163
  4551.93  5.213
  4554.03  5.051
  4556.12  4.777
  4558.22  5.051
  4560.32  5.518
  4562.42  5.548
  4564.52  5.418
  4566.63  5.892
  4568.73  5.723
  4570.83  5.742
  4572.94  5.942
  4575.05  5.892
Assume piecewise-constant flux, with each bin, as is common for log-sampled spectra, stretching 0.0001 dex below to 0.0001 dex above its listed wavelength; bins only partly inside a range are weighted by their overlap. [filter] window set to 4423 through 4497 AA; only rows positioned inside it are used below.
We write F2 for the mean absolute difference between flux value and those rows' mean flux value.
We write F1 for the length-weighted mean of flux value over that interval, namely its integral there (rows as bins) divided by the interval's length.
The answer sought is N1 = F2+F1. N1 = 5.80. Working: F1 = 5.53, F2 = 0.27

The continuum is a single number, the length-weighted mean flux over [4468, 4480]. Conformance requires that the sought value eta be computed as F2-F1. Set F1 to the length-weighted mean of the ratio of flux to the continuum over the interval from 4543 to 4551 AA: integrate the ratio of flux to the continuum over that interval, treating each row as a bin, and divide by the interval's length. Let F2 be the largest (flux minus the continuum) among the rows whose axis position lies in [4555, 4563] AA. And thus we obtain -0.87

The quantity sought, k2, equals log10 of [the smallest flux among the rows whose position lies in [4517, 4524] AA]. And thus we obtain 0.70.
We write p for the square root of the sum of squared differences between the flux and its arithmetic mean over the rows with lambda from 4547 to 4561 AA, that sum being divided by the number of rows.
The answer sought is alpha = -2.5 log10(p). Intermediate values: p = 0.26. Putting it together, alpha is 1.5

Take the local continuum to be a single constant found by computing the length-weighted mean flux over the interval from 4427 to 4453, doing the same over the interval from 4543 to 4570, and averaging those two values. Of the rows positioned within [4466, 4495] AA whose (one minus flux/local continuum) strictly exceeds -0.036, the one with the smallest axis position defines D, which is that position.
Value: 4470.91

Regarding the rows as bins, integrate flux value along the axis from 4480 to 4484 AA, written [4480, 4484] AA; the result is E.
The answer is 23.1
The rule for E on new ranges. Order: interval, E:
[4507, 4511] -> 21.8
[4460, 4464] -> 22.5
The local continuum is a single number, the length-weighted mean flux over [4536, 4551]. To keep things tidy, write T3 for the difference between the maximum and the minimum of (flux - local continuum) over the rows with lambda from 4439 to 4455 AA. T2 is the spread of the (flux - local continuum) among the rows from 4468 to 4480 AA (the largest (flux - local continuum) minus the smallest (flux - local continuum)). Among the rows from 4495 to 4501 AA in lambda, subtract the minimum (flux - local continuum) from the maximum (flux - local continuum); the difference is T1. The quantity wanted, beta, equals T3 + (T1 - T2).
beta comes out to 0.3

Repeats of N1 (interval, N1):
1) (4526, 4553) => 5.71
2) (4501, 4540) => 5.79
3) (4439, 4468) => 5.82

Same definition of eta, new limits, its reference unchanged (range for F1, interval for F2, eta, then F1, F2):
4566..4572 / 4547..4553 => -0.90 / 1.070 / 0.17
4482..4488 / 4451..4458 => -0.87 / 1.014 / 0.14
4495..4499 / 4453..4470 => 0.10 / 0.925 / 1.03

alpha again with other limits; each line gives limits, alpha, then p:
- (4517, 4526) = 1.3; 0.30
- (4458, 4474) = 1.1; 0.37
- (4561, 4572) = 2.0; 0.16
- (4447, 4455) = 2.4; 0.11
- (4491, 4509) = 0.9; 0.42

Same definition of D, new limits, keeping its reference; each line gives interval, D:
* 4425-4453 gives 4427.88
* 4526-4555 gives 4526.84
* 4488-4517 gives 4489.47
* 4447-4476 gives 4448.31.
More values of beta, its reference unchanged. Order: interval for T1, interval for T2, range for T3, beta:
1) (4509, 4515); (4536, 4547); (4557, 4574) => 0.8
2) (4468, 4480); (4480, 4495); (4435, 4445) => 1.0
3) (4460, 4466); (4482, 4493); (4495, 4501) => 1.3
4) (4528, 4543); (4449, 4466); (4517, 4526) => -0.5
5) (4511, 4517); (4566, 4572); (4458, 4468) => 1.3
